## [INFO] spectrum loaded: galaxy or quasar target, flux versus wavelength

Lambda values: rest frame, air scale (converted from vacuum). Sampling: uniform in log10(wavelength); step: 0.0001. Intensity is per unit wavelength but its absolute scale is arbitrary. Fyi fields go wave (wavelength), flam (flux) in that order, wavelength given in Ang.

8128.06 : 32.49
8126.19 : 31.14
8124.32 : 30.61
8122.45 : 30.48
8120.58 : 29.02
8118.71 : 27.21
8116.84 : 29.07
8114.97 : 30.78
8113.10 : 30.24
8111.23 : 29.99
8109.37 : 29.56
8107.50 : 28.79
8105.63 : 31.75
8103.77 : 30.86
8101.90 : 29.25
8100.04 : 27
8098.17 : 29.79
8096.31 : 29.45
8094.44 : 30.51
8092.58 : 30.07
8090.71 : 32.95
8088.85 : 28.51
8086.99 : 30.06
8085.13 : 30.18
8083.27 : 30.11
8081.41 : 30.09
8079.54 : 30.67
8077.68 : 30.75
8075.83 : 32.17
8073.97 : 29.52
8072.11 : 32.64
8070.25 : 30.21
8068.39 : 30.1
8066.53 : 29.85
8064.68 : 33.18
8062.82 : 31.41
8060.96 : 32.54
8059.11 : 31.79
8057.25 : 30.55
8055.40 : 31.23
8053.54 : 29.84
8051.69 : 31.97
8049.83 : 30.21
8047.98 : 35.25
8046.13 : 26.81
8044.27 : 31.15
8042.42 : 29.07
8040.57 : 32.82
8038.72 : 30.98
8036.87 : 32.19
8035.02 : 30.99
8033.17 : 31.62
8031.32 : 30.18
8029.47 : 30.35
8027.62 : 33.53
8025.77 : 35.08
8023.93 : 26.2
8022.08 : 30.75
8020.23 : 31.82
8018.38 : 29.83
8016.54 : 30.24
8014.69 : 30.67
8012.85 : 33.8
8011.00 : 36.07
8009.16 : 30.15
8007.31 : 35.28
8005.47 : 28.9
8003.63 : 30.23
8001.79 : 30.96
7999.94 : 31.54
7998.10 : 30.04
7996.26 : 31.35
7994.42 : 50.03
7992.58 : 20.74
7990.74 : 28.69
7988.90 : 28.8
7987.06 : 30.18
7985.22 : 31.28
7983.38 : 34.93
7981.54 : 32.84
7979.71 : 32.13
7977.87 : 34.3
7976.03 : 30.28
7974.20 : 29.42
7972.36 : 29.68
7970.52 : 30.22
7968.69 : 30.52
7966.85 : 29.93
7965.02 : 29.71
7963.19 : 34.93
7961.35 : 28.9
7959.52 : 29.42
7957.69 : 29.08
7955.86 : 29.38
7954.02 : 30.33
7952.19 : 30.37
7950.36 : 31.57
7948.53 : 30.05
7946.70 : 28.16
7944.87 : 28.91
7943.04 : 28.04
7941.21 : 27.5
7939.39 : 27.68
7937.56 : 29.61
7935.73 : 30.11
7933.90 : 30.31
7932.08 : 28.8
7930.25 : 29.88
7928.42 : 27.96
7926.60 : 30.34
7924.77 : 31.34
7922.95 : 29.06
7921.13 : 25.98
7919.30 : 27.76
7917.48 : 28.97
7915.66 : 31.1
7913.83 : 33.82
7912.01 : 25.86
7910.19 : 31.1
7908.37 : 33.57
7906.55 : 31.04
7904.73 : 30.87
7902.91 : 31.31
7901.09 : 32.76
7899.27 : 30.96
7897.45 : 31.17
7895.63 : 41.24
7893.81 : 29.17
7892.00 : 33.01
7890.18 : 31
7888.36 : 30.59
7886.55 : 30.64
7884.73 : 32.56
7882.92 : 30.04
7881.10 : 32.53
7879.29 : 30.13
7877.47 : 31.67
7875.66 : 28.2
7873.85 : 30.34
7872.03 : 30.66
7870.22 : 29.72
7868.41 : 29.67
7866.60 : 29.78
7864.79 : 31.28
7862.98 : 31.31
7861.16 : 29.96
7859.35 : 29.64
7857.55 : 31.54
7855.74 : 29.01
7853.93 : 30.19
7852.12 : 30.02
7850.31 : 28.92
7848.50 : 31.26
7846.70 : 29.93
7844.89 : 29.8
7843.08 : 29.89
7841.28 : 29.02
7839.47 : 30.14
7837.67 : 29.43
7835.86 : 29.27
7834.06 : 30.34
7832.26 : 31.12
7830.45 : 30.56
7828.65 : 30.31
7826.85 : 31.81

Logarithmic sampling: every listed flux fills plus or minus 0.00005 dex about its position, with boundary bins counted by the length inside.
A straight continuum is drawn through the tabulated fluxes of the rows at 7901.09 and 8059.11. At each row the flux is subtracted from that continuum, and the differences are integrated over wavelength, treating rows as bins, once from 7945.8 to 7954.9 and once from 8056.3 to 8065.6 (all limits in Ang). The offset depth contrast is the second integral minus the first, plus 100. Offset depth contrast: 77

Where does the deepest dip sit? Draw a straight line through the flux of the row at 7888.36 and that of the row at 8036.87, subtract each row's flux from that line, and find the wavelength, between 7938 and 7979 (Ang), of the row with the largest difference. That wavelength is 7941.21 Ang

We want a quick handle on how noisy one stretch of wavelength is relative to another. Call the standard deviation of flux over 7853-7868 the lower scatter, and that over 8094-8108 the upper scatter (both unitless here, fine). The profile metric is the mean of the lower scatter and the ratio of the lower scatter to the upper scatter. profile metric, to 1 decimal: 0.8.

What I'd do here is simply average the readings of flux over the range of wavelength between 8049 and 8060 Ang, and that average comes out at 30.9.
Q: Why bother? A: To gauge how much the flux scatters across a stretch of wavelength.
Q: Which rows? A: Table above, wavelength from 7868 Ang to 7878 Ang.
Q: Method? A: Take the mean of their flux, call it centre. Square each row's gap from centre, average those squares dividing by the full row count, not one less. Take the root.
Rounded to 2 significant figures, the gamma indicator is 1.1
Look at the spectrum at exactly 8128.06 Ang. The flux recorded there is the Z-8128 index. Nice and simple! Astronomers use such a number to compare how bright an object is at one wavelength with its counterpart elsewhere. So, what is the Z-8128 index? 32.49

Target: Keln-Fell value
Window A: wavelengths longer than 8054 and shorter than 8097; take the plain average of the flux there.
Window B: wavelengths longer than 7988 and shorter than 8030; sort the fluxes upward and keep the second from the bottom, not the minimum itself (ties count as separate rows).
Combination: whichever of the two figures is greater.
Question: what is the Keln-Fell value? 30.8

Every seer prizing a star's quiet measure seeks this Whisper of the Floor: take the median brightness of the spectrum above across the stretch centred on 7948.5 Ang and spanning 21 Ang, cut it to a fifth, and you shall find 5.82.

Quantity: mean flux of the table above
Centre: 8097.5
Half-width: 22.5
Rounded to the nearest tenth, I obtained 30.0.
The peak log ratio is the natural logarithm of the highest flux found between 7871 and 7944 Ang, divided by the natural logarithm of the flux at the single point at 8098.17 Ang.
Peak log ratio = 1.10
